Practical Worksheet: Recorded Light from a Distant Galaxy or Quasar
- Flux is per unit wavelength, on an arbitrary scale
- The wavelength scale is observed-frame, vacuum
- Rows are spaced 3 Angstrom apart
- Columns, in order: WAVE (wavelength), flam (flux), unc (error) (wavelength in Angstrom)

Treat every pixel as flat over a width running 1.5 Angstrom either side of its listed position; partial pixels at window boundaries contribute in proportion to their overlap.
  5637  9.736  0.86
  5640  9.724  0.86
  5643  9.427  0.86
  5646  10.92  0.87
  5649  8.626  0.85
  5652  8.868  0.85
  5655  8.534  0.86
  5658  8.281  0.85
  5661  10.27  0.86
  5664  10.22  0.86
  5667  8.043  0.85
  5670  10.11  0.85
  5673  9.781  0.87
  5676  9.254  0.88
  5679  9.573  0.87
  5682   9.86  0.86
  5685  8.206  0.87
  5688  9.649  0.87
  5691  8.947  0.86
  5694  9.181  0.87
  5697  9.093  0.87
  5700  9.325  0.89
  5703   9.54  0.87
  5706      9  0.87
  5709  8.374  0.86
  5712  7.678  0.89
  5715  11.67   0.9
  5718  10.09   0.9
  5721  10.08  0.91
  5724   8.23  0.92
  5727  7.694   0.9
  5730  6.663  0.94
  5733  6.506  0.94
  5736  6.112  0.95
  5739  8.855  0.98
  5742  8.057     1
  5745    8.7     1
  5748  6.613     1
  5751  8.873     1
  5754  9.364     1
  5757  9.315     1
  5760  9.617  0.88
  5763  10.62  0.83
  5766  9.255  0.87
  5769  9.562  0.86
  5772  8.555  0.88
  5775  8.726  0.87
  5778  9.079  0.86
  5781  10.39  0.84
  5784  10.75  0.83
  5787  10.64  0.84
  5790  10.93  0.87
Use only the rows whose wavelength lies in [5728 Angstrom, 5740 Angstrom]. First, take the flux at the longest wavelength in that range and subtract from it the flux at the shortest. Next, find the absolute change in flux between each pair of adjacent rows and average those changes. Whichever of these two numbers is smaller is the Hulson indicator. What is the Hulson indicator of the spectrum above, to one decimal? 1.1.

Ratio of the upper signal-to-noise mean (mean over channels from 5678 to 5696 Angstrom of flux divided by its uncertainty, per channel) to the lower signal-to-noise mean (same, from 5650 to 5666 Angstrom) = 0.99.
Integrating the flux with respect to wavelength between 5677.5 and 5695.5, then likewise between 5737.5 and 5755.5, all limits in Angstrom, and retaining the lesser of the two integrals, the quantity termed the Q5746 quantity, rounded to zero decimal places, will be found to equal 151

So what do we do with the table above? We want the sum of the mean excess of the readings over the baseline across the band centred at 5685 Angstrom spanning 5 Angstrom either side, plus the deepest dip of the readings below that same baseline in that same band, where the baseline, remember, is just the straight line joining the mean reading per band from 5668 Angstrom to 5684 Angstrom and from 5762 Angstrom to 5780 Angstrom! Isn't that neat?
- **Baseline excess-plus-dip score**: 1.03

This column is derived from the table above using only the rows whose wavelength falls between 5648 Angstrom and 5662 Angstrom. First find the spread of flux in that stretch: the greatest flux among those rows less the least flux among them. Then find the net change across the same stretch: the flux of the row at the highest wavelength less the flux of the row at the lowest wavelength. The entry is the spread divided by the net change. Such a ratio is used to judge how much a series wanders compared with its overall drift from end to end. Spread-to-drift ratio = 1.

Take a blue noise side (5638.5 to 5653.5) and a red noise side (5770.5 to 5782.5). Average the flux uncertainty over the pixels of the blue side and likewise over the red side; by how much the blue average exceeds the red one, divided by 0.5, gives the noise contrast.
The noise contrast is -0.01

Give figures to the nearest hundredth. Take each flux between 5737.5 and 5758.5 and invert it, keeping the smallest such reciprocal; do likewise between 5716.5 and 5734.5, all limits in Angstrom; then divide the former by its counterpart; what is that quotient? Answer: 1.08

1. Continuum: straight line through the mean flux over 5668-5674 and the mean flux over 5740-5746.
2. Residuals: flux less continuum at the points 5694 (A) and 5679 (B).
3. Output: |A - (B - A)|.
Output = 0.3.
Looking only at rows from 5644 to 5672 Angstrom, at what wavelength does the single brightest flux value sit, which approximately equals 5646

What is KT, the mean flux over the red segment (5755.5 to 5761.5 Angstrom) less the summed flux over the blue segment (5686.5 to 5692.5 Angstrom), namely -9.1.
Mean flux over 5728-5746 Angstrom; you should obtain 7.5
